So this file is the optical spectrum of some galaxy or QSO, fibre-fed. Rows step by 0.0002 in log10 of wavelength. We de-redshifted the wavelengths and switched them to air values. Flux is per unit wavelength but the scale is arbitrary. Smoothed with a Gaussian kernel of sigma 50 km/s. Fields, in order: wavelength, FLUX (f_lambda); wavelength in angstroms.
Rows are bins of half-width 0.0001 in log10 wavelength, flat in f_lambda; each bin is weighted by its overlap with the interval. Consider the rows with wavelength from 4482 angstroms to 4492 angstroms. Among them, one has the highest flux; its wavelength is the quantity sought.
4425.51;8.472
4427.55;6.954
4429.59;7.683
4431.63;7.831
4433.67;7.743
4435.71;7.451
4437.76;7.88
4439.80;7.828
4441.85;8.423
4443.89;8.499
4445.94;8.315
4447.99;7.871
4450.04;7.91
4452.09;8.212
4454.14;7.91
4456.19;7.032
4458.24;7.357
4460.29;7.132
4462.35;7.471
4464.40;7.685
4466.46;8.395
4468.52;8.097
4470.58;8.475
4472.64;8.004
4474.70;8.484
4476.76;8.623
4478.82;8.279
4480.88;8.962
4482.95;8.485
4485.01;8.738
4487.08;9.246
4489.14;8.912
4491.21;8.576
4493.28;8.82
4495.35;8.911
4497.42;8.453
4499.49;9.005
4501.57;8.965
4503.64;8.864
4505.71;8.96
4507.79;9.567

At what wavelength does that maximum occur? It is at 4487.08 angstroms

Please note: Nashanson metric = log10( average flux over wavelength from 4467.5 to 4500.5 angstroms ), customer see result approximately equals 0.936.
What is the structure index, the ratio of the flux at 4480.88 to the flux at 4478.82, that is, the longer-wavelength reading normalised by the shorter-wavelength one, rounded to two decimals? 1.08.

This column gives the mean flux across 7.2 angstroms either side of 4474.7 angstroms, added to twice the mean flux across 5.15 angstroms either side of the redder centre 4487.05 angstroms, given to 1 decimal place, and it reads 26.0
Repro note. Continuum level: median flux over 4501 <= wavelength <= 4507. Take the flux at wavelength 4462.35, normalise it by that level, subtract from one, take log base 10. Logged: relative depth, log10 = -0.78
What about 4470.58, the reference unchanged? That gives -1.27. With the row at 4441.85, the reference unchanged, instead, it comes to -1.22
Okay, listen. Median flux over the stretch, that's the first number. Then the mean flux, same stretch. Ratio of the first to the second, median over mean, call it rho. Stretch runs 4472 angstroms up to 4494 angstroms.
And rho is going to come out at 1.00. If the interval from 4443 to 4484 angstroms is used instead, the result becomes 1.01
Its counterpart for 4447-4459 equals 1.02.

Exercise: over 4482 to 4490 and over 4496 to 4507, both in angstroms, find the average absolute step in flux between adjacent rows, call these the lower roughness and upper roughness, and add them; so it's 0.56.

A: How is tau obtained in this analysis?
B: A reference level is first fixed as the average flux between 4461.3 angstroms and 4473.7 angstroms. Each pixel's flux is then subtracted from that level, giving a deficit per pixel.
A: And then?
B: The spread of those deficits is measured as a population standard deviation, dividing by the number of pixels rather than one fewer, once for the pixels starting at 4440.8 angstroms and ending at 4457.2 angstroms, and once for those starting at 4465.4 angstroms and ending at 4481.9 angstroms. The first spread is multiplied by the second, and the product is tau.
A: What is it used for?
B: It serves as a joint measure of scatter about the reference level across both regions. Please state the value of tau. 0.124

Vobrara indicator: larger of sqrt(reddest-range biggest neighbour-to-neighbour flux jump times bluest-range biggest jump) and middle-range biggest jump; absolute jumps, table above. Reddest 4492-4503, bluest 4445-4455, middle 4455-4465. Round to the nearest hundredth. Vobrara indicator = 0.50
